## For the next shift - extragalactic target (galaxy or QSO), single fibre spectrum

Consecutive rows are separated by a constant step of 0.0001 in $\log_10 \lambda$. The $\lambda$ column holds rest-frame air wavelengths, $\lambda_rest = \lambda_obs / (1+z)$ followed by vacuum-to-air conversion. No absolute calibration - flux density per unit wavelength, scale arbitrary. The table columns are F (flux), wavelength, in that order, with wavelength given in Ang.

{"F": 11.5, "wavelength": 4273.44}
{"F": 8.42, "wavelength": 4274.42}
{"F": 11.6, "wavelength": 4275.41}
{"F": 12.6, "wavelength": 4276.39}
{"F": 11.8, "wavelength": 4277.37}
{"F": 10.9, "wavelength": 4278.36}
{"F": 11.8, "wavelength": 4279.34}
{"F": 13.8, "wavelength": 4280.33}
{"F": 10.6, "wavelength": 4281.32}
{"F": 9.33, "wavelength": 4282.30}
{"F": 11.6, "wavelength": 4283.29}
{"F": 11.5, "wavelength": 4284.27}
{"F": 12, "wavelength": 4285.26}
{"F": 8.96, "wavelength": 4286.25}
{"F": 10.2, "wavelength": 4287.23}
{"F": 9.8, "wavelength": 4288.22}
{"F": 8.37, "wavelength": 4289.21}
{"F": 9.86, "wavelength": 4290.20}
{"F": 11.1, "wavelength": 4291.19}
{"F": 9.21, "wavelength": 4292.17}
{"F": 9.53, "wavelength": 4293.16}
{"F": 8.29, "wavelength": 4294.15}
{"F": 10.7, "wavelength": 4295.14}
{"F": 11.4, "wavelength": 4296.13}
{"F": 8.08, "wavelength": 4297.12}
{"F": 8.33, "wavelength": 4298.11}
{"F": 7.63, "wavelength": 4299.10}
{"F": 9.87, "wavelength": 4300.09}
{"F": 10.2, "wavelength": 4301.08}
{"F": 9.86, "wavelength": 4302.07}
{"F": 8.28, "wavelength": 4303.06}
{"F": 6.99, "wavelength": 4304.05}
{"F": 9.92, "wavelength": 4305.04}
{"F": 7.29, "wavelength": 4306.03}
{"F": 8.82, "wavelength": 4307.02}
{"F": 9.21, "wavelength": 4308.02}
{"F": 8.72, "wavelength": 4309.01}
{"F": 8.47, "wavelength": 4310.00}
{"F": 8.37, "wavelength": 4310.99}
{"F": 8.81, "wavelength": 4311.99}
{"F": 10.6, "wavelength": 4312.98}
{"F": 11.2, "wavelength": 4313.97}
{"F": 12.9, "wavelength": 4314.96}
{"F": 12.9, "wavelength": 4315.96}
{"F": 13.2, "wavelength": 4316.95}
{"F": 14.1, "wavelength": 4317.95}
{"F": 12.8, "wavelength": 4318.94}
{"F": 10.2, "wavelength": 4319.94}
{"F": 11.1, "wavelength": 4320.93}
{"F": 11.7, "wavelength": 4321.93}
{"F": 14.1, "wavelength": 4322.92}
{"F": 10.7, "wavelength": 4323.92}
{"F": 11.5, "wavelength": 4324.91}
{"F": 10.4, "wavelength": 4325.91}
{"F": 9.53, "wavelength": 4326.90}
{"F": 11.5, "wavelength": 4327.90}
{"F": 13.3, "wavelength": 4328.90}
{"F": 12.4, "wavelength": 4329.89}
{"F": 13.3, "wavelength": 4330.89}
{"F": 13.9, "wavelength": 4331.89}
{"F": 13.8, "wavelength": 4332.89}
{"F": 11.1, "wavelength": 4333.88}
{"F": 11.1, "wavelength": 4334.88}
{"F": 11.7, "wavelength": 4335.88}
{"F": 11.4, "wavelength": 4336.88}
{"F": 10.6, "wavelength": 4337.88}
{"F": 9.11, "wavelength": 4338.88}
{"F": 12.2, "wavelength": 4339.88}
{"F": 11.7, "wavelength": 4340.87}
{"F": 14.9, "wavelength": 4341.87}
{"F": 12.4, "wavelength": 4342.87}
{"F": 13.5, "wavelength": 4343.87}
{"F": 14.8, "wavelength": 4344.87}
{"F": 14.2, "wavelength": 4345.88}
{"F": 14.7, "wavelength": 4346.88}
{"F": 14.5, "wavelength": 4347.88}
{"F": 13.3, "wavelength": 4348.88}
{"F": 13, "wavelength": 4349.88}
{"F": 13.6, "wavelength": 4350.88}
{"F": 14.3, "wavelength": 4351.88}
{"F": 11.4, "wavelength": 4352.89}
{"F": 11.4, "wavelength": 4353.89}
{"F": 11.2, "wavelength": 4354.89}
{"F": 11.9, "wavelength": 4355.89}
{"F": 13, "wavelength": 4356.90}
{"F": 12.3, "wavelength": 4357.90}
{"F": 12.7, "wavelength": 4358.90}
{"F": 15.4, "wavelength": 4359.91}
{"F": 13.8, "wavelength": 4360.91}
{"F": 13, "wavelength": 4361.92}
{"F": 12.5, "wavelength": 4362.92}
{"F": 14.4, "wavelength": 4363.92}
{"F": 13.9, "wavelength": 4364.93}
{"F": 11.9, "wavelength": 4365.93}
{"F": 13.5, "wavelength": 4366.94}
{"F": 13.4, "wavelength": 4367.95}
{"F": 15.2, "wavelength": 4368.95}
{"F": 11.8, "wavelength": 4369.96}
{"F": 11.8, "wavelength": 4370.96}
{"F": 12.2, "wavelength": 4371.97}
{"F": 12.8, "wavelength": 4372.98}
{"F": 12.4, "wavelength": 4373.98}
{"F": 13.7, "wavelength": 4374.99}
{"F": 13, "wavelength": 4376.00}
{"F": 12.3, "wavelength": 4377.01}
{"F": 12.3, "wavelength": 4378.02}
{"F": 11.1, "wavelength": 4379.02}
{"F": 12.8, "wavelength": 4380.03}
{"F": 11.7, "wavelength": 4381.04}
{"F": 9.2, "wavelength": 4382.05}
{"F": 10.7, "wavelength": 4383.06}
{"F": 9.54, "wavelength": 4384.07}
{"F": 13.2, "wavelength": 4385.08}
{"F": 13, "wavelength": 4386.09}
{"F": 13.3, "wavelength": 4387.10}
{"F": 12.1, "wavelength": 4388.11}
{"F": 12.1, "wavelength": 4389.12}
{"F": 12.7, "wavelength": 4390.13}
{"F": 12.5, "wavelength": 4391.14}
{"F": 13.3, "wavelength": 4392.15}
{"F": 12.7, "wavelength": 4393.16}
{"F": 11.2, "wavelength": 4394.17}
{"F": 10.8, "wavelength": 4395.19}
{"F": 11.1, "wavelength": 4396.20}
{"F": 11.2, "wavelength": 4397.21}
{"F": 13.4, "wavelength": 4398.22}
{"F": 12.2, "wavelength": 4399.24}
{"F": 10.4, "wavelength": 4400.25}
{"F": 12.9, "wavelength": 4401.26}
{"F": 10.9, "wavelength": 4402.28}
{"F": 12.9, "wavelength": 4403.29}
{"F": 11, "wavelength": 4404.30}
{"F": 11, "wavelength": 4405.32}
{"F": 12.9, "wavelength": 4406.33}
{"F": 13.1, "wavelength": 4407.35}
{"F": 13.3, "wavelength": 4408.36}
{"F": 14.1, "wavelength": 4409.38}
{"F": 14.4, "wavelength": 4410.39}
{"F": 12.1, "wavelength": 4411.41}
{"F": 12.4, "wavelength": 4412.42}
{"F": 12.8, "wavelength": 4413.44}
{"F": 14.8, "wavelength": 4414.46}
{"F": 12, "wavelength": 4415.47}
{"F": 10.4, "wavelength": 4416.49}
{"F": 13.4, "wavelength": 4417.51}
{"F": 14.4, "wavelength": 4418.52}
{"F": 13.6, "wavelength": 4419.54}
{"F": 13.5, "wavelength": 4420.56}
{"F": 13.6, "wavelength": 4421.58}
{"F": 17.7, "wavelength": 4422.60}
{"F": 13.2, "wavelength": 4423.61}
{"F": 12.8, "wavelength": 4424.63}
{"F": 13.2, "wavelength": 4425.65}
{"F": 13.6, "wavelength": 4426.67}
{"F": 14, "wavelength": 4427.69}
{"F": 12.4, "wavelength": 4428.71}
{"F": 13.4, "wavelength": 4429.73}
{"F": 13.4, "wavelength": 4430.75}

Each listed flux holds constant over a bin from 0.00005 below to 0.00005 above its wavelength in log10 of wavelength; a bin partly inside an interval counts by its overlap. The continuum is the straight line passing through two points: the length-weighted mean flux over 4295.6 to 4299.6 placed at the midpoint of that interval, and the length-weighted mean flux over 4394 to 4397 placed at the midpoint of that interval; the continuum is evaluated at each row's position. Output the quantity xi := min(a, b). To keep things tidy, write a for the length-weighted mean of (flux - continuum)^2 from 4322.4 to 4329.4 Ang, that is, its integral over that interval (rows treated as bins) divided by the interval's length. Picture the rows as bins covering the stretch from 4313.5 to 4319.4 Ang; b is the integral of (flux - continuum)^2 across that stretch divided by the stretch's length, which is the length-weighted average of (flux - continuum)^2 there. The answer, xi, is 6.6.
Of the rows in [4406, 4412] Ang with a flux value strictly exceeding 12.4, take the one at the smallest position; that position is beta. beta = 4406.33 Ang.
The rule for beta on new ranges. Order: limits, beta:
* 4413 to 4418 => 4413.44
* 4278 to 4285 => 4280.33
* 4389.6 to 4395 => 4390.13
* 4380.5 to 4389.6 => 4385.08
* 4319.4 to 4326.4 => 4322.92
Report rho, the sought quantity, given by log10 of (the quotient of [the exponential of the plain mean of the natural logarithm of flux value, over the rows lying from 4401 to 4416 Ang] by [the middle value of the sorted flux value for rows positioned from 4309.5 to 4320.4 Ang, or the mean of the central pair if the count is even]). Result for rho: 0.05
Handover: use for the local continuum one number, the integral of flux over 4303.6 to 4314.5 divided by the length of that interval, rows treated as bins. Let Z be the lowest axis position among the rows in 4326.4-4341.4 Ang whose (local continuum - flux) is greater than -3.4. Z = 4326.90 Ang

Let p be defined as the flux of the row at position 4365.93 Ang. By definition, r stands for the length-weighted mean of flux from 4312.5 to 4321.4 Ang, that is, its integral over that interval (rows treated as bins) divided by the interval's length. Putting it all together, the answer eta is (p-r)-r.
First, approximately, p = 11.9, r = 12.1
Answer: -12.3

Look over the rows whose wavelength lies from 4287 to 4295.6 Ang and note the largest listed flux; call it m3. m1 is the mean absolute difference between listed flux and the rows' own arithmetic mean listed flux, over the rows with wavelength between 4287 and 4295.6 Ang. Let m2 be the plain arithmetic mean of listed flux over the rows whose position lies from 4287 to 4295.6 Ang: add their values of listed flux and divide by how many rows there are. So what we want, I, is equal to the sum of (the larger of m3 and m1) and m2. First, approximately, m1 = 0.7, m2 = 10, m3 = 11.1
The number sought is 20.8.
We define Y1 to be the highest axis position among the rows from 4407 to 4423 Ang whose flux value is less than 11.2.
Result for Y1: 4416.49 Ang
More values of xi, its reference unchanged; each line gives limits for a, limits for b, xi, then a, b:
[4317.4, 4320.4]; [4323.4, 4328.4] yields 2.1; 12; 2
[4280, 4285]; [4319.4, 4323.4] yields 7.7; 10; 8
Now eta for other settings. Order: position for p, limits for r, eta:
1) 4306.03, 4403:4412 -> -18.2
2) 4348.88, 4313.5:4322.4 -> -11.2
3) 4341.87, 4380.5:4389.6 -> -8.4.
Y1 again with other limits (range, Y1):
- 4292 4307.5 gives 4307.02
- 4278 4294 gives 4293.16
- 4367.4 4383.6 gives 4383.06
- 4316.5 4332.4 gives 4326.90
